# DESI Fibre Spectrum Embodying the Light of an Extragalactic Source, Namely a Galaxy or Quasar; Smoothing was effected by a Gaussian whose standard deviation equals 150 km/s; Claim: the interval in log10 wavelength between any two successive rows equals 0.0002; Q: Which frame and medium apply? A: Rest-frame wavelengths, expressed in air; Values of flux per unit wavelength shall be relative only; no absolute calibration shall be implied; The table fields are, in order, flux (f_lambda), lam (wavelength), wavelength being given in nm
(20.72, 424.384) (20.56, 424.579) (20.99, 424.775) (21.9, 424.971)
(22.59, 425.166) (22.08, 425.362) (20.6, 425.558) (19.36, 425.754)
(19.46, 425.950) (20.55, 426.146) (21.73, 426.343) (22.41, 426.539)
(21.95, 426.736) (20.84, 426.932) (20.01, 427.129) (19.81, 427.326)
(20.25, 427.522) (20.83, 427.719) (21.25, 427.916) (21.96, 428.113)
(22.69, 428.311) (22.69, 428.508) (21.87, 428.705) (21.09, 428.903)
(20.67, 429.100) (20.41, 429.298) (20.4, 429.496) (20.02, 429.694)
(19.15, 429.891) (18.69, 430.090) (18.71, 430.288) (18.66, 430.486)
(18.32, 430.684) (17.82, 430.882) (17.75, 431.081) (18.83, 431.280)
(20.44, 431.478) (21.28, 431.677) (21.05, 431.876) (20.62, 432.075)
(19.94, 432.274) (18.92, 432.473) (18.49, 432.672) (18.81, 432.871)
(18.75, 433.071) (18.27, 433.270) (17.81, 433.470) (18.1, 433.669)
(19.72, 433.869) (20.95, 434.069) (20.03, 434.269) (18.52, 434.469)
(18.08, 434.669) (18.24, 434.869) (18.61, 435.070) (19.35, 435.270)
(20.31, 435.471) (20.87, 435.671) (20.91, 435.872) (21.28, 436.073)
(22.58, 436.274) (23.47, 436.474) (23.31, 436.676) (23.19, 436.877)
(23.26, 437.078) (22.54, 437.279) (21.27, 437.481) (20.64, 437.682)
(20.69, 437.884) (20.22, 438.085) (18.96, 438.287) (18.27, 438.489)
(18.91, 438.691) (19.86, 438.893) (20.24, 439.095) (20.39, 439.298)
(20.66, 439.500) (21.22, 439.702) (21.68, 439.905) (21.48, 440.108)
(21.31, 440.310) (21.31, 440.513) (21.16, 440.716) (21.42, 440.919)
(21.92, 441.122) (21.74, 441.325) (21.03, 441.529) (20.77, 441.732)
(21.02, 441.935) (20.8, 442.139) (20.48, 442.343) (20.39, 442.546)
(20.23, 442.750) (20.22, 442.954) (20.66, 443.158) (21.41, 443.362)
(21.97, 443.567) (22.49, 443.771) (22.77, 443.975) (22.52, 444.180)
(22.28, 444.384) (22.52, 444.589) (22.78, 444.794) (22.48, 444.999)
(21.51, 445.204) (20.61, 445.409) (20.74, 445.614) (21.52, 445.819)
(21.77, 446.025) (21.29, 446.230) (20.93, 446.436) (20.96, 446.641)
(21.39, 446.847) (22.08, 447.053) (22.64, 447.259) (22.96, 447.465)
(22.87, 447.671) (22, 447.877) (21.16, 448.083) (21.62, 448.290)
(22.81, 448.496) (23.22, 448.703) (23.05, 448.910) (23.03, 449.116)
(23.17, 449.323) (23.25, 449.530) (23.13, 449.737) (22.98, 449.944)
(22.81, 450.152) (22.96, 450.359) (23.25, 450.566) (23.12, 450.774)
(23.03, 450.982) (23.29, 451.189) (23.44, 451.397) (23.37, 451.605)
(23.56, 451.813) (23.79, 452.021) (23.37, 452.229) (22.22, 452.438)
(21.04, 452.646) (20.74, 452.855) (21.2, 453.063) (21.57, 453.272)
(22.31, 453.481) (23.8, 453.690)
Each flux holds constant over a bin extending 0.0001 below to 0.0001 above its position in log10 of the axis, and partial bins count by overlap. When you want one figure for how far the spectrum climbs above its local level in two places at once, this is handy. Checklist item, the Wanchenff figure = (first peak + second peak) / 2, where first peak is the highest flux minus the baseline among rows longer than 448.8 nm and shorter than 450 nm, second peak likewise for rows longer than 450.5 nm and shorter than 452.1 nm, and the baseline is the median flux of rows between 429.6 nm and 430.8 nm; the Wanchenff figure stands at 4.8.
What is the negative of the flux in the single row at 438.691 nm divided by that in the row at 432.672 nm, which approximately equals -1.02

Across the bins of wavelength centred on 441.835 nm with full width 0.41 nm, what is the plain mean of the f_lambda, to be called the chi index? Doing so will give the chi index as 20.9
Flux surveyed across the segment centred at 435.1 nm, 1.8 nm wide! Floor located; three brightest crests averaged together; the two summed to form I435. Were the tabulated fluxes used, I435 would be 38.8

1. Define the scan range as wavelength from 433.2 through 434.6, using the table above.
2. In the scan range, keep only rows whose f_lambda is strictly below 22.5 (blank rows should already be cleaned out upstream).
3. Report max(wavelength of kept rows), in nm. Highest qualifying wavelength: 434.469 nm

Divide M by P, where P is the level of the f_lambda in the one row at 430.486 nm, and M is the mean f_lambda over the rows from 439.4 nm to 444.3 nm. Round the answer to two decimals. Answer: 1.14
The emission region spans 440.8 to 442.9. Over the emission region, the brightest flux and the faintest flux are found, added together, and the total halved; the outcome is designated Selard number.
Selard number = 21.1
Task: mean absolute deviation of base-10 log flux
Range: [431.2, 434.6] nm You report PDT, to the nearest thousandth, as 0.022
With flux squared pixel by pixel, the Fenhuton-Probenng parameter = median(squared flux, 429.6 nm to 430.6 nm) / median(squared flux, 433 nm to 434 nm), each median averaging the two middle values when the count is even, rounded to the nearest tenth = 1.0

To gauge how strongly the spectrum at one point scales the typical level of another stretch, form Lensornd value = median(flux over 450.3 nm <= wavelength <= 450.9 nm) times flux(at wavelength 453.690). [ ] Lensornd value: 550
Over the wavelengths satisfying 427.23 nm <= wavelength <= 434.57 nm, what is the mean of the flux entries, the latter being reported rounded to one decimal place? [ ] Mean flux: 19.8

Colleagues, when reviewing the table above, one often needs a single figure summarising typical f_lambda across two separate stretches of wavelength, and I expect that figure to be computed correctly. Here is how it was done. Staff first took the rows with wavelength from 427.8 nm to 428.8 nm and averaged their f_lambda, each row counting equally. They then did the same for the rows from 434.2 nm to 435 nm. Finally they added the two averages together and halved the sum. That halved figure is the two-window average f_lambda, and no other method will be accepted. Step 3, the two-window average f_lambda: 20.4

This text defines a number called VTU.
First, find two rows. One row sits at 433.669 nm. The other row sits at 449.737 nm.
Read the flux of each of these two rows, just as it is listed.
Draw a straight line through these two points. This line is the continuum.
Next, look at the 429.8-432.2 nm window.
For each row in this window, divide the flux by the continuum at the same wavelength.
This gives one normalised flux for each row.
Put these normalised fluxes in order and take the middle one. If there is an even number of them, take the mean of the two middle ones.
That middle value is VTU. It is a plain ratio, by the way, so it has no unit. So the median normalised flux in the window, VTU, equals 1.10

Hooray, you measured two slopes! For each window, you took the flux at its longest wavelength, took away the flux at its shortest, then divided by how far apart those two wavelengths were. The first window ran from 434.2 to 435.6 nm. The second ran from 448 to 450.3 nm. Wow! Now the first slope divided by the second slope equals 0.3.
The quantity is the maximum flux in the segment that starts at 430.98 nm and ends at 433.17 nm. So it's 21.28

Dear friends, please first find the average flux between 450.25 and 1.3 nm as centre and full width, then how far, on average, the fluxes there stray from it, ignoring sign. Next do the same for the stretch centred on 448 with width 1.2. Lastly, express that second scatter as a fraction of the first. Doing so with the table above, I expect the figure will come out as 5.1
